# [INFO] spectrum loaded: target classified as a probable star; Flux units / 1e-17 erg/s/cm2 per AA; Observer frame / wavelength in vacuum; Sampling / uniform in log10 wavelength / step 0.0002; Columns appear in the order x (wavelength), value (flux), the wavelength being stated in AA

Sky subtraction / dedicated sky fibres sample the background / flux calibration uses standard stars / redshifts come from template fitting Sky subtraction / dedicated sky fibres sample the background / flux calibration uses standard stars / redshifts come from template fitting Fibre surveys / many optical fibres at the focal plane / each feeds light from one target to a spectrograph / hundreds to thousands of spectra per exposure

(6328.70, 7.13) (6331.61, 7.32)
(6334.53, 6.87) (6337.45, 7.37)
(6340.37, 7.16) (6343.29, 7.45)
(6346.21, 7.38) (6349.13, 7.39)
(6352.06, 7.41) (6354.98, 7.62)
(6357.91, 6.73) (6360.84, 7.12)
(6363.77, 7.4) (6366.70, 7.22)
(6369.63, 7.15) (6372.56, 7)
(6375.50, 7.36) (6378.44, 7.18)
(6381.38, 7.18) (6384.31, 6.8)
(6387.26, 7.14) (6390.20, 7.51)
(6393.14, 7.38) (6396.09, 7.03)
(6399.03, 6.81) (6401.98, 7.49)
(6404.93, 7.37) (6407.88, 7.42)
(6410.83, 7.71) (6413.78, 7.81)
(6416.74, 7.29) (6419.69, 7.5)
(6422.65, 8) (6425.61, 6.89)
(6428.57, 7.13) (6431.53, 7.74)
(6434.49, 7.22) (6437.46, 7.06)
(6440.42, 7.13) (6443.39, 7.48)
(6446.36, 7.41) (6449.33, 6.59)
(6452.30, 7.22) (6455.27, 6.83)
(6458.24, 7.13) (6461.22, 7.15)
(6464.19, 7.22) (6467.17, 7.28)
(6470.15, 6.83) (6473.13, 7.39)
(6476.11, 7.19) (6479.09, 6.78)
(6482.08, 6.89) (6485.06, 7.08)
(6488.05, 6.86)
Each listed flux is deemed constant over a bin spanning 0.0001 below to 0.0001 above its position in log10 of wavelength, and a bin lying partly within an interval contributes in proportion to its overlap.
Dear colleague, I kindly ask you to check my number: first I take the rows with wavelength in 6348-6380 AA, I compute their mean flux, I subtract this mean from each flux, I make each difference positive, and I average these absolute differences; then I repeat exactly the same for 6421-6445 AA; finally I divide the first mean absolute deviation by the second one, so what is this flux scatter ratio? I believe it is 0.60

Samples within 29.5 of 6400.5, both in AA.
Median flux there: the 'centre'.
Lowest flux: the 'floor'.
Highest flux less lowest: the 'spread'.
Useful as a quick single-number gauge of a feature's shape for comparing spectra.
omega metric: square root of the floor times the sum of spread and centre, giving 7.6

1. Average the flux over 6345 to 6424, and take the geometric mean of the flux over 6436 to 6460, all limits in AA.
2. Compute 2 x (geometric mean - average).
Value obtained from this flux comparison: -0.42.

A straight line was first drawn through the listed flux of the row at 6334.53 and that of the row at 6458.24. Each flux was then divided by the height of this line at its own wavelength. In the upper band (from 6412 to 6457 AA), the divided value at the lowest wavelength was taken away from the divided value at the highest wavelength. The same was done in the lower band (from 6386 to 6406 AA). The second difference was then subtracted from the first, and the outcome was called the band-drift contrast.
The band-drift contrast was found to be -0.18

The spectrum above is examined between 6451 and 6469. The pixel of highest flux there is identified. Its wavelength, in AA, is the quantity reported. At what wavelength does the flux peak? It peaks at 6467.17 AA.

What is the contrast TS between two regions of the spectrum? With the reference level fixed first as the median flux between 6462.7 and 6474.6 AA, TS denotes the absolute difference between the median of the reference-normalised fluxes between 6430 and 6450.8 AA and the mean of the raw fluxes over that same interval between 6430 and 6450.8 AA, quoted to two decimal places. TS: 6.24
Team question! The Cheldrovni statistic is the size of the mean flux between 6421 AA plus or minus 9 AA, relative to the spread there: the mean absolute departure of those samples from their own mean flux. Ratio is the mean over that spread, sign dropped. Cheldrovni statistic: 22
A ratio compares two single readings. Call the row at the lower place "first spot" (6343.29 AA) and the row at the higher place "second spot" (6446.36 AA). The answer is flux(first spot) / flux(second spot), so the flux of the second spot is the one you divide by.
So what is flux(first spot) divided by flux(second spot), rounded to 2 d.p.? 1.01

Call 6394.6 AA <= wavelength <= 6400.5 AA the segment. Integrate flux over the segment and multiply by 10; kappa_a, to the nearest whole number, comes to 408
